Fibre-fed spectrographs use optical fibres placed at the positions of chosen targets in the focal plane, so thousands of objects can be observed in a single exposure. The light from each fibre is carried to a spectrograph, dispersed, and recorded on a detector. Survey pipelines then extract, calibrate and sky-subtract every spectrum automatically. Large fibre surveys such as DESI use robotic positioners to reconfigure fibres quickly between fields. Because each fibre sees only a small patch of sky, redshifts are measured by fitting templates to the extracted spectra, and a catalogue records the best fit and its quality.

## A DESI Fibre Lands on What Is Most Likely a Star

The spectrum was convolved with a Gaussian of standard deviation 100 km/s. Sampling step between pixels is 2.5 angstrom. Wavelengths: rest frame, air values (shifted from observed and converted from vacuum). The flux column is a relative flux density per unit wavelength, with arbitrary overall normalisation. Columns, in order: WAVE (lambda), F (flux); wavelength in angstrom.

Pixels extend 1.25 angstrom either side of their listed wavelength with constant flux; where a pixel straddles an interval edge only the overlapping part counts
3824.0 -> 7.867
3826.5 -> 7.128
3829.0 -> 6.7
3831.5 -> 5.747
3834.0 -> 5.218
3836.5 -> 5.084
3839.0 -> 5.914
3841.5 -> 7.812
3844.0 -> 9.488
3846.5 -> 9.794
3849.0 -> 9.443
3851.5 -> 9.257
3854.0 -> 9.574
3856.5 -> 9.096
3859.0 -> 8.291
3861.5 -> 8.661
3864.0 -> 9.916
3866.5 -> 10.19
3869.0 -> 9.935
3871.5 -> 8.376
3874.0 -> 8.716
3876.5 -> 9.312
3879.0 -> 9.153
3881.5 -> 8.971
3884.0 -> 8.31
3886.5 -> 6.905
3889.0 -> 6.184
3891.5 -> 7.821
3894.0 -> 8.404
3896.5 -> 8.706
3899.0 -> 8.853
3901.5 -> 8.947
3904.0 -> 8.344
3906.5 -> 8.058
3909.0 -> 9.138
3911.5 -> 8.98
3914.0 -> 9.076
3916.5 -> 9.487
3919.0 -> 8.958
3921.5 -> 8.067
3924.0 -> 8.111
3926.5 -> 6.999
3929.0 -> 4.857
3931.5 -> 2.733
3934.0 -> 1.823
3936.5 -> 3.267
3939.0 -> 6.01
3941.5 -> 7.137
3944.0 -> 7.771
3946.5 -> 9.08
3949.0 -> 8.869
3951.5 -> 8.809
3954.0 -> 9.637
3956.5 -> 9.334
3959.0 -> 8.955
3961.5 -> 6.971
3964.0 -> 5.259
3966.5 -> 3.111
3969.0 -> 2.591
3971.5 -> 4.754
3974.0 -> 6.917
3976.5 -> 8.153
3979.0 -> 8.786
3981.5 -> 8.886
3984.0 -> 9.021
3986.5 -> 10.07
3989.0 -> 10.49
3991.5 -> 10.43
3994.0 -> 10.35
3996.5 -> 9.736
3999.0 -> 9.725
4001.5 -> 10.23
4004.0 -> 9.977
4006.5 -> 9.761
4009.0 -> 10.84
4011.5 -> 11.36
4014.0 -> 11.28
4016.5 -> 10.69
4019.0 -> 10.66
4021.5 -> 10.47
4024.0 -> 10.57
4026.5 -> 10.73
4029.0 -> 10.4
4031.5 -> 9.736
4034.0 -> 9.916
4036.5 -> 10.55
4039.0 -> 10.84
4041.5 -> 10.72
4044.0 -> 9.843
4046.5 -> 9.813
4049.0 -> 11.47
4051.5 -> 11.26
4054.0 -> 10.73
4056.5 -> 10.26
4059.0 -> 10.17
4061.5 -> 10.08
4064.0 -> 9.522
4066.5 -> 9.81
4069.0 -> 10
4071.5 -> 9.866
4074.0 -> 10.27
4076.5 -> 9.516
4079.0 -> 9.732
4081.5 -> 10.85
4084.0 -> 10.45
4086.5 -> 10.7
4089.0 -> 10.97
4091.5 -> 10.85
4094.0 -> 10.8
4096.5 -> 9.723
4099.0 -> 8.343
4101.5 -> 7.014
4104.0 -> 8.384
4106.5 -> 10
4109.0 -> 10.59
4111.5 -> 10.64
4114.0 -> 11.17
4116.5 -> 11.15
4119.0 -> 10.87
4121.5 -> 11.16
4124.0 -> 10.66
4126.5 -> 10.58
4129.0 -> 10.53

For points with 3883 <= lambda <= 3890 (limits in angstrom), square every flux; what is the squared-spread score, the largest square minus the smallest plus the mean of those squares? 82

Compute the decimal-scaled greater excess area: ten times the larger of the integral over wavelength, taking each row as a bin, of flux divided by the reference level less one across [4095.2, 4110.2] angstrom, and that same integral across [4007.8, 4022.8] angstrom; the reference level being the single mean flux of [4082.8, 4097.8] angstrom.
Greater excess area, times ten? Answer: 4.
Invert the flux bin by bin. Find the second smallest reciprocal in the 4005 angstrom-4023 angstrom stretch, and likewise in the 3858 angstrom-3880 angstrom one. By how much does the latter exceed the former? 0.012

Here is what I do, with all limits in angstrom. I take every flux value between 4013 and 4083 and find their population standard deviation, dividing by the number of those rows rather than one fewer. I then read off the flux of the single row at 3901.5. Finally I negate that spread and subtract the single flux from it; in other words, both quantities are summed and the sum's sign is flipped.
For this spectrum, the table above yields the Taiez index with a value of -9.5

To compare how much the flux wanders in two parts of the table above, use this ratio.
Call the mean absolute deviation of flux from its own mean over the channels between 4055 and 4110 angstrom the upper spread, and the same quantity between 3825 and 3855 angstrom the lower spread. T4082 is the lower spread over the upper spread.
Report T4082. 2.5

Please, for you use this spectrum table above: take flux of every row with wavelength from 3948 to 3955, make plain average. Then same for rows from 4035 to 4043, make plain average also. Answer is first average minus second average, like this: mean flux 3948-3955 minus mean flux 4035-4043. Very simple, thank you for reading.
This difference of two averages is -1.6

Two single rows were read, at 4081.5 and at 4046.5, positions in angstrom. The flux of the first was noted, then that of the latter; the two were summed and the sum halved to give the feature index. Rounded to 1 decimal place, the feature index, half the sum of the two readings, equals 10.3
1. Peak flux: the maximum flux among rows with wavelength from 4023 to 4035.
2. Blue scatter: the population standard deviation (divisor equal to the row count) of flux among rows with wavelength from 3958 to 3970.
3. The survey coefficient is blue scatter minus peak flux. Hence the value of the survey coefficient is -8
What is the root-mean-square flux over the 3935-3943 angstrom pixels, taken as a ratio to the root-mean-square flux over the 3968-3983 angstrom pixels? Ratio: 0.81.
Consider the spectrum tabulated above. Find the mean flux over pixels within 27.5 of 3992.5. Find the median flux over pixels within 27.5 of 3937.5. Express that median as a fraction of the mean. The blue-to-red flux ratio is 0.90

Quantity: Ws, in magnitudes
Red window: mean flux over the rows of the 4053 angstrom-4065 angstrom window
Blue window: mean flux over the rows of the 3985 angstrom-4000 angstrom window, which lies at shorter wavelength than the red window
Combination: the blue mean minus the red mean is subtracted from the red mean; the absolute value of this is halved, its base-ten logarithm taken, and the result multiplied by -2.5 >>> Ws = -1.77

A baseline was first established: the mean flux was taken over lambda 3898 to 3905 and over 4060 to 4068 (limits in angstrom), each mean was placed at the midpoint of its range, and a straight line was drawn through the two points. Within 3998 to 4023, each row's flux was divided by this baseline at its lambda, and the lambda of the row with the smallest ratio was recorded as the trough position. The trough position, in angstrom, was 4006.5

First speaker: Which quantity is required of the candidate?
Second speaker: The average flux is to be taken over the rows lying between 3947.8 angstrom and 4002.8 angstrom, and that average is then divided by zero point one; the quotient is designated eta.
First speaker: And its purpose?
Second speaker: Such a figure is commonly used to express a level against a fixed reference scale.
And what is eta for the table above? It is 82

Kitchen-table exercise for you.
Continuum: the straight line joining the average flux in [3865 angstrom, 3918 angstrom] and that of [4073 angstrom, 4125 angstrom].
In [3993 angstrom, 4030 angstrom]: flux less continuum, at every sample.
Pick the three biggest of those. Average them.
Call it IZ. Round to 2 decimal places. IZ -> 1.62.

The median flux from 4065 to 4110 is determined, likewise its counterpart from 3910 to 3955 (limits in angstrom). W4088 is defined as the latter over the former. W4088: 0.81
